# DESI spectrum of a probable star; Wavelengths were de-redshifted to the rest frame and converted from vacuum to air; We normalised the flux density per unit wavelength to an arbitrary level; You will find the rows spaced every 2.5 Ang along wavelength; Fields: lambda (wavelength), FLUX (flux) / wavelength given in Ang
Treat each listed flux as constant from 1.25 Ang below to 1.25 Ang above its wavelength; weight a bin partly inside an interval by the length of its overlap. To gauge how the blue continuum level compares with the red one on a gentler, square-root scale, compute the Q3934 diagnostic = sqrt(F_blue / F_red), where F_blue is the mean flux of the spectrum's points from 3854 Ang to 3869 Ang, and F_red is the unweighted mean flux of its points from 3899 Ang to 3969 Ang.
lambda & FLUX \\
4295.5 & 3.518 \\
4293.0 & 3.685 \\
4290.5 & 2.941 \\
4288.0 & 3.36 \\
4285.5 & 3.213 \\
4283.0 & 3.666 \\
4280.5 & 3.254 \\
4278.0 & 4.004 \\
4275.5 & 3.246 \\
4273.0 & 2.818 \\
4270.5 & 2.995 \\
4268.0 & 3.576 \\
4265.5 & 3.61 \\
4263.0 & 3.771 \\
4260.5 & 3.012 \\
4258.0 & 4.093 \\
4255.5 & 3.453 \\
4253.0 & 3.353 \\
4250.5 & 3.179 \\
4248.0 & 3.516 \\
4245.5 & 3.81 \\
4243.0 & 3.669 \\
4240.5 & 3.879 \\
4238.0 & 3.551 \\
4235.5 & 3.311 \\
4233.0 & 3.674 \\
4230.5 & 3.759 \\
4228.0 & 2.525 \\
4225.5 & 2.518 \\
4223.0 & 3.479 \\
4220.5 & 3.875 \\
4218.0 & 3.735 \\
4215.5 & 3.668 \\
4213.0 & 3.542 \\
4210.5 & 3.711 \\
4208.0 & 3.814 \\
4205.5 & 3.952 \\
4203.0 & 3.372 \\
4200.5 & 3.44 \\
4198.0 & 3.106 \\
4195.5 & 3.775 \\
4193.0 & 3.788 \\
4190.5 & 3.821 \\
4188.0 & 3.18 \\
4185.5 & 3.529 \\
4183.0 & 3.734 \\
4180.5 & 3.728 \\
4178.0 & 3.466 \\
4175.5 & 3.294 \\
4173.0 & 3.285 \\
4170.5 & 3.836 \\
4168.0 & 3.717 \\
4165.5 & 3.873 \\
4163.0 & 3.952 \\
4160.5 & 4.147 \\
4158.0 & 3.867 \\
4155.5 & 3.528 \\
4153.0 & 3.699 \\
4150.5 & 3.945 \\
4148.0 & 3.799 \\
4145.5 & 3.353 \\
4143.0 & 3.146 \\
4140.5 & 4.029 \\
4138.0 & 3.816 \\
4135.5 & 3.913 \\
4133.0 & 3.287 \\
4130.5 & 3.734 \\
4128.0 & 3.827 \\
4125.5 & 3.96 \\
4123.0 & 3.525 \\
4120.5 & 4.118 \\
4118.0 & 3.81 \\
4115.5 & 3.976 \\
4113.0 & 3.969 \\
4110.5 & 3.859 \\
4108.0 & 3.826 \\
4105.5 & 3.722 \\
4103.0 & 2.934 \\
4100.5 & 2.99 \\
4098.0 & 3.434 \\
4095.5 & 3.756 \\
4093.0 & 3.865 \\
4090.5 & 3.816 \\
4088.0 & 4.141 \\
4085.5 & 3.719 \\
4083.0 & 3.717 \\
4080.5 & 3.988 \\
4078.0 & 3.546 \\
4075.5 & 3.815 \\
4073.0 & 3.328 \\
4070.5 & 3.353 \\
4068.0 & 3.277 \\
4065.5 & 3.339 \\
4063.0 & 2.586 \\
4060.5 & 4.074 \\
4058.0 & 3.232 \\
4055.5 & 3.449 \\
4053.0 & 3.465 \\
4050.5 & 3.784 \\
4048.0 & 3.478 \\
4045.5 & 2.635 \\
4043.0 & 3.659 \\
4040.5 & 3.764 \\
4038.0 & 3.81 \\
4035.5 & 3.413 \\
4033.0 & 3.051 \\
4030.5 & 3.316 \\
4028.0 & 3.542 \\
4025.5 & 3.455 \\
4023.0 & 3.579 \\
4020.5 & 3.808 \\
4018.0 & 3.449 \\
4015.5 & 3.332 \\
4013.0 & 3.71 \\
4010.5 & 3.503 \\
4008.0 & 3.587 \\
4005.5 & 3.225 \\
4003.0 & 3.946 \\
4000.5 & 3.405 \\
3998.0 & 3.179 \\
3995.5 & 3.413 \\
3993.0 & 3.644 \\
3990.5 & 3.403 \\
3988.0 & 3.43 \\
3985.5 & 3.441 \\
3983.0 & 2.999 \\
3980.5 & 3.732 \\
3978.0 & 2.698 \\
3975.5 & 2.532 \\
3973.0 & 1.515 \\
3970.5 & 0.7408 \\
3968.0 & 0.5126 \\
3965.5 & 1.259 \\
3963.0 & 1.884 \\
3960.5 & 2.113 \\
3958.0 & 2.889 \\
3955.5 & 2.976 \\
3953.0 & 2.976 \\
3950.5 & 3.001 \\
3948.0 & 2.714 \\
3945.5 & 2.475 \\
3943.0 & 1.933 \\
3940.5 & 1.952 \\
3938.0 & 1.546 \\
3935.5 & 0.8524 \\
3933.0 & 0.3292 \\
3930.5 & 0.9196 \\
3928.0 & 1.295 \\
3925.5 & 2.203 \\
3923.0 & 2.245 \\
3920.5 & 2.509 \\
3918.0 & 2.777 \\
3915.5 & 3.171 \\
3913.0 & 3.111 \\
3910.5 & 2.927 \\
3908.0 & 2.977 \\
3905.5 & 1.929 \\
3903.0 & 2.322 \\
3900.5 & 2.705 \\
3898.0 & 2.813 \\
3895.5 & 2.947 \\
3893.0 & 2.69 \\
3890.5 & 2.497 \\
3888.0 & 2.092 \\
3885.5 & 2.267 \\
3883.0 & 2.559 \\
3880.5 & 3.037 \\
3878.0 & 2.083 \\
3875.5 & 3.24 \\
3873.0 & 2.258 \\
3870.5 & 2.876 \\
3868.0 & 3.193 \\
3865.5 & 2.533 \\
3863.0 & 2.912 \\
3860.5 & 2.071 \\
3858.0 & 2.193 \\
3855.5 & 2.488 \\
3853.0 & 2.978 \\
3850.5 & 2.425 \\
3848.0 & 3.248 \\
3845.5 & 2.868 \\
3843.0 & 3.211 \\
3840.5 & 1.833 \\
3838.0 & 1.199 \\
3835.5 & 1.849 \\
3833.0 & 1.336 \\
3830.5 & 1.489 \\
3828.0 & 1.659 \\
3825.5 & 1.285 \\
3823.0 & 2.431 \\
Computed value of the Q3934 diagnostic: 1.09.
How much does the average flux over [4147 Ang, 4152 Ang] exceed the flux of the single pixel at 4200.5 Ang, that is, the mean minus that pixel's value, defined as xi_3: 0.43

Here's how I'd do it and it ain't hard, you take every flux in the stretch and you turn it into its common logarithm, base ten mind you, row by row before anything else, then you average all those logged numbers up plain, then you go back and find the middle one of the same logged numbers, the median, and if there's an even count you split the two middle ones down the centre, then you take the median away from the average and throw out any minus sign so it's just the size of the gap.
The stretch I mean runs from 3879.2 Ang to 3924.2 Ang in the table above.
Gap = 0.013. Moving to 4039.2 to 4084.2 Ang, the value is 0.003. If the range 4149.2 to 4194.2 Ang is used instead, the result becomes 0.006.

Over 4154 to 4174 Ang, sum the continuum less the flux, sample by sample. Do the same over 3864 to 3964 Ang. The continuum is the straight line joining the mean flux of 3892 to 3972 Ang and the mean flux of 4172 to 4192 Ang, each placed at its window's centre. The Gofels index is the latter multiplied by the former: 36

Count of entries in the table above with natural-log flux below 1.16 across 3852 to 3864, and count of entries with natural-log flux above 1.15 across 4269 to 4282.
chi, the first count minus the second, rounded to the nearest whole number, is 2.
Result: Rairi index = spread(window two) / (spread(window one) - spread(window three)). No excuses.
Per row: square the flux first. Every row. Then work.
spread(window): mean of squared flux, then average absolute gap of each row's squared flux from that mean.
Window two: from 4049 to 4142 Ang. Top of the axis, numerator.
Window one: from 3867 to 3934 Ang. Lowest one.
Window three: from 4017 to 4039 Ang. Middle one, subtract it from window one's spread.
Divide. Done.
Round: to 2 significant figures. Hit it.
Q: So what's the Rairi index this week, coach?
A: 1.9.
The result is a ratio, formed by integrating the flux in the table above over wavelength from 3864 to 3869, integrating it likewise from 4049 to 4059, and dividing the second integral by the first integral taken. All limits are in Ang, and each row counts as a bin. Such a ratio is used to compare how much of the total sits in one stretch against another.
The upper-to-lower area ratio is 2.4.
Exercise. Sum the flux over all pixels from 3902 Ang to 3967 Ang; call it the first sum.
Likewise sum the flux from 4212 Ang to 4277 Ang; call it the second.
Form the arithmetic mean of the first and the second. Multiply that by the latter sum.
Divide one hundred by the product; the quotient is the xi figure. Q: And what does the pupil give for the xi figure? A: 0.0152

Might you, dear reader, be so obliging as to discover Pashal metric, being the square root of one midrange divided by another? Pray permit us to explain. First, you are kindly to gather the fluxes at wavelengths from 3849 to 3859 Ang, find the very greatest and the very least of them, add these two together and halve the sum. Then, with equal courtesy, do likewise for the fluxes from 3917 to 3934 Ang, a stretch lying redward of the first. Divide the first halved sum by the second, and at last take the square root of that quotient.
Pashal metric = 1.29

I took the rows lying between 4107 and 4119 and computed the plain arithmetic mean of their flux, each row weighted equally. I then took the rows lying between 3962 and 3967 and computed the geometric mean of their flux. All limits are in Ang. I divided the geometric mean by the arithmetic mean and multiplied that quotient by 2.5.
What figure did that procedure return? 1.0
